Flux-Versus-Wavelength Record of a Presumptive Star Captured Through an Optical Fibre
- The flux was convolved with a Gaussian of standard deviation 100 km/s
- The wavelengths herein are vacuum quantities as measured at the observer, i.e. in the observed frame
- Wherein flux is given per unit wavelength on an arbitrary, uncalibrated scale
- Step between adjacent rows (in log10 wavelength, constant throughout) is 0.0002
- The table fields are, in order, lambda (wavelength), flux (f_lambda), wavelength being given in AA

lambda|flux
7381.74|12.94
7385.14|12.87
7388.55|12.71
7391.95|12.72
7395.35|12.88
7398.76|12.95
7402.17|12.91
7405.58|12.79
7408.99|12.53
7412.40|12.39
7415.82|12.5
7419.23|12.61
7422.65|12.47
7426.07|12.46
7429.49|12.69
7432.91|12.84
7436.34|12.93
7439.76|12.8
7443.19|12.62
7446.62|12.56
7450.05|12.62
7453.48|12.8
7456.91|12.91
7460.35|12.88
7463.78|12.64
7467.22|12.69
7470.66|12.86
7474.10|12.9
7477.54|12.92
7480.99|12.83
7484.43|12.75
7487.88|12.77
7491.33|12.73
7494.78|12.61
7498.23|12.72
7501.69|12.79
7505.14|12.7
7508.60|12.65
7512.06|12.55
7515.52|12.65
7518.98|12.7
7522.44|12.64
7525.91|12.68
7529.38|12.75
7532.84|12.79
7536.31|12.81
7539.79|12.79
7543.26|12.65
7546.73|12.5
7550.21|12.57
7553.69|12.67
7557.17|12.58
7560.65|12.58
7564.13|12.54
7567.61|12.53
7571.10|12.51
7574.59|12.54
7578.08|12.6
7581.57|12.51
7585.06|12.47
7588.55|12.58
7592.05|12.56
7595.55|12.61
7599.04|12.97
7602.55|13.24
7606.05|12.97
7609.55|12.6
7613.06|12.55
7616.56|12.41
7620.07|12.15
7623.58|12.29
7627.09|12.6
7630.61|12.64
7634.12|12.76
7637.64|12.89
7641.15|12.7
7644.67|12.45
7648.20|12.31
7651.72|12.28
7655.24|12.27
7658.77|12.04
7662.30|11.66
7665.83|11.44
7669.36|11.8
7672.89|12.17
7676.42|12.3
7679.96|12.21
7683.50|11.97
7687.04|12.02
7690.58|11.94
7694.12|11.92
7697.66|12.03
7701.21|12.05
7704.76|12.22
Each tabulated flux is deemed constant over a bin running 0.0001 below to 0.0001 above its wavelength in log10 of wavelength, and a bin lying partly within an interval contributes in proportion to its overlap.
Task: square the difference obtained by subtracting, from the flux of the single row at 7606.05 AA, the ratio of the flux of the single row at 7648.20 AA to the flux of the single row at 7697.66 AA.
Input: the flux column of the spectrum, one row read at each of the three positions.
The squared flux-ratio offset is 143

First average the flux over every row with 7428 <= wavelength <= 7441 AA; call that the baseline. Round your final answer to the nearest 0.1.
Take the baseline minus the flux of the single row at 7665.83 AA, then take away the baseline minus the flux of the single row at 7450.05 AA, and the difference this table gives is 1.2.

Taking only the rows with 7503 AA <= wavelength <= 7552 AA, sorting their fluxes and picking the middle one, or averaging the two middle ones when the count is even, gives 12.7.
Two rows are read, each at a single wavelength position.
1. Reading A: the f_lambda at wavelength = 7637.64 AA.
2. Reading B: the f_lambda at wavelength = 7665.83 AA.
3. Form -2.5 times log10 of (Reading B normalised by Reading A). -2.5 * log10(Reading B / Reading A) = 0.13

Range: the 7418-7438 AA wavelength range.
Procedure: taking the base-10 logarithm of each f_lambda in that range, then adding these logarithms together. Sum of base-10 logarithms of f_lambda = 6.616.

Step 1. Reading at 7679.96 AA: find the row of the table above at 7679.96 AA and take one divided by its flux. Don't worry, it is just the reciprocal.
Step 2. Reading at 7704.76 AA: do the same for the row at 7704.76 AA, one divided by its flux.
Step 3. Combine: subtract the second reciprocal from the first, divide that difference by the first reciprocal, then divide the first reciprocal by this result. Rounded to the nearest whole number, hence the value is 100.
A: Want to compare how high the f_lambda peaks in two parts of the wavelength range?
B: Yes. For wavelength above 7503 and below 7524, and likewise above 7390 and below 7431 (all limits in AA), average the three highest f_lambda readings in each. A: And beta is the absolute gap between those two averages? 0.23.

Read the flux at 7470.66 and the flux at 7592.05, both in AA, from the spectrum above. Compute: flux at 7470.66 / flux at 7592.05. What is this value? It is 1.02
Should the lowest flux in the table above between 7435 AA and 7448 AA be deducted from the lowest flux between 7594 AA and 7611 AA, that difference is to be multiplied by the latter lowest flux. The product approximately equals 1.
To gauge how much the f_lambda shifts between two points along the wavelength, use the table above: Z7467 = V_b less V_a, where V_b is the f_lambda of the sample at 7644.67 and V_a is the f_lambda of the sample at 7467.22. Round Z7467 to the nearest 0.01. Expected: -0.24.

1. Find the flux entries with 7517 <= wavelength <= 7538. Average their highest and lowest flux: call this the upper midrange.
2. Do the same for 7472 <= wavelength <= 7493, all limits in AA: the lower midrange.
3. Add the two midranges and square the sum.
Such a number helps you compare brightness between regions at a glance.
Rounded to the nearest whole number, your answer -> 653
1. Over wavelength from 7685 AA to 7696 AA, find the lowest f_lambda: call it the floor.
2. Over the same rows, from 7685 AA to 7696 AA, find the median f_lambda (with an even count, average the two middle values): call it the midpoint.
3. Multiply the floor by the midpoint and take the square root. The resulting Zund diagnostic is 11.93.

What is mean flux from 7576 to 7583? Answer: 12.6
